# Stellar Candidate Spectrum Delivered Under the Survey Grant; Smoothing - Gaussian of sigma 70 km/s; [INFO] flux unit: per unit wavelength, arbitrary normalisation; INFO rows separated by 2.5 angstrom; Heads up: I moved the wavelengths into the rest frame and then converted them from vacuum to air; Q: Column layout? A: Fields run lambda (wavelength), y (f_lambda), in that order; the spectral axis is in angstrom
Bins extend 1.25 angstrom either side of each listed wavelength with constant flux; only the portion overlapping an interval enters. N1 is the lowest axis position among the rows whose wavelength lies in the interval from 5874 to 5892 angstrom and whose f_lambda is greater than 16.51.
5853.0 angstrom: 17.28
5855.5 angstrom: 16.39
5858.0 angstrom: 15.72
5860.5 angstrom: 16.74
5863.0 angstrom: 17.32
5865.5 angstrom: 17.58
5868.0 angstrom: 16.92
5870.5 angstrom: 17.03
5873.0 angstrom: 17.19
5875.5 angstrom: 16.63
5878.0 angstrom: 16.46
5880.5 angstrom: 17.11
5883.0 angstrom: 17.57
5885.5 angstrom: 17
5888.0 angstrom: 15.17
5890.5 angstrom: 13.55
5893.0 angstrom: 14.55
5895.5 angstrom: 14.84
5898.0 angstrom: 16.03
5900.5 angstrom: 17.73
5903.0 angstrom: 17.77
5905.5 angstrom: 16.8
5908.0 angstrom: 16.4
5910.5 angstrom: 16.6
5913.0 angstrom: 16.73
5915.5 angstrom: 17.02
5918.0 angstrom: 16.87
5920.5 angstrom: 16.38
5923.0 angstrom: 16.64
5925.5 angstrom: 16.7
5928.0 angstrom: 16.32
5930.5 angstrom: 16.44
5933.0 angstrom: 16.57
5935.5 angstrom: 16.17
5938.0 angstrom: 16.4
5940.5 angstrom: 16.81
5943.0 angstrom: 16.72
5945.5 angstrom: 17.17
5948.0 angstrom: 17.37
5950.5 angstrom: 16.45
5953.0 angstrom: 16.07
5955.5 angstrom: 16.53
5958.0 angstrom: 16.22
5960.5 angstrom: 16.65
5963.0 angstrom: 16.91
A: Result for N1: 5875.5 angstrom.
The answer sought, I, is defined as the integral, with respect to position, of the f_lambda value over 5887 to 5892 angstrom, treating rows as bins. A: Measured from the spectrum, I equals 71.6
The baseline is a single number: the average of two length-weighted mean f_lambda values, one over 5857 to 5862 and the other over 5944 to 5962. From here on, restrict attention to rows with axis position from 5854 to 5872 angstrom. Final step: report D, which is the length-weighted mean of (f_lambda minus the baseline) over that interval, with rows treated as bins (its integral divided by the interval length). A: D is 0.35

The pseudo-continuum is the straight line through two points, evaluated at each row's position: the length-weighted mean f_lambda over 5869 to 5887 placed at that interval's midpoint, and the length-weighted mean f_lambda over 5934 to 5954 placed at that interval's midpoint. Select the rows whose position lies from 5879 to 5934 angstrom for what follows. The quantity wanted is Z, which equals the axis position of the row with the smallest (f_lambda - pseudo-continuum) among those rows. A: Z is 5890.5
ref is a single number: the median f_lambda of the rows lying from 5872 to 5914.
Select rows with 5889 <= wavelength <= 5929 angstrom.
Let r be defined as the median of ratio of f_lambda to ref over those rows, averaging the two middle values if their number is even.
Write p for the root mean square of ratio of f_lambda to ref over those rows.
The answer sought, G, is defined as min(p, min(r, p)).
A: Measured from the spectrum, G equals 0.983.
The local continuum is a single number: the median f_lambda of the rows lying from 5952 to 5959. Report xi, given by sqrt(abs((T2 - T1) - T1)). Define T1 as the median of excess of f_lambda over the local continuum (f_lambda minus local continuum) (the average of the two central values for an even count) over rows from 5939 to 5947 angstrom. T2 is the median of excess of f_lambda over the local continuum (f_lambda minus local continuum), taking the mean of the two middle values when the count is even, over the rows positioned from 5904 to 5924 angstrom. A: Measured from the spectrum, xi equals 0.85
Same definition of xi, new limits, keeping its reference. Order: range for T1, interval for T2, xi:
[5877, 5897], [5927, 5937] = 0.98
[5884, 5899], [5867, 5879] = 1.77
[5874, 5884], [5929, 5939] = 1.05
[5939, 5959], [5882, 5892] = 0.97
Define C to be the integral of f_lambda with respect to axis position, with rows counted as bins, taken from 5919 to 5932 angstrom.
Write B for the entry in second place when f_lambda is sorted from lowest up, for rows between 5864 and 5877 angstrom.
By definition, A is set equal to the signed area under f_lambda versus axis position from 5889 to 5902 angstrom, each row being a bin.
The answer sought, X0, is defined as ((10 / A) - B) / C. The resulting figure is -0.079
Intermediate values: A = 200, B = 16.92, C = 215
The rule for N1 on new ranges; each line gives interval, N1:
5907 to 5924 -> 5910.5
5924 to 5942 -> 5925.5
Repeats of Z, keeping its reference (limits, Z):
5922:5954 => 5953.0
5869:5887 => 5878.0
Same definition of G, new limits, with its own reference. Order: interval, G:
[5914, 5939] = 0.992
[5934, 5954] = 0.997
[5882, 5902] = 0.938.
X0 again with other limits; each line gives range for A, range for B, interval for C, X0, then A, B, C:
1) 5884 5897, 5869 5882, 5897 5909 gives -0.081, 196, 16.63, 204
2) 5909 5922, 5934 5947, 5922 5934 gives -0.082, 217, 16.4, 198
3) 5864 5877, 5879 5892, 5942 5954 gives -0.075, 222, 15.17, 201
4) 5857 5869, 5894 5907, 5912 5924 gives -0.080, 203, 16.03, 201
